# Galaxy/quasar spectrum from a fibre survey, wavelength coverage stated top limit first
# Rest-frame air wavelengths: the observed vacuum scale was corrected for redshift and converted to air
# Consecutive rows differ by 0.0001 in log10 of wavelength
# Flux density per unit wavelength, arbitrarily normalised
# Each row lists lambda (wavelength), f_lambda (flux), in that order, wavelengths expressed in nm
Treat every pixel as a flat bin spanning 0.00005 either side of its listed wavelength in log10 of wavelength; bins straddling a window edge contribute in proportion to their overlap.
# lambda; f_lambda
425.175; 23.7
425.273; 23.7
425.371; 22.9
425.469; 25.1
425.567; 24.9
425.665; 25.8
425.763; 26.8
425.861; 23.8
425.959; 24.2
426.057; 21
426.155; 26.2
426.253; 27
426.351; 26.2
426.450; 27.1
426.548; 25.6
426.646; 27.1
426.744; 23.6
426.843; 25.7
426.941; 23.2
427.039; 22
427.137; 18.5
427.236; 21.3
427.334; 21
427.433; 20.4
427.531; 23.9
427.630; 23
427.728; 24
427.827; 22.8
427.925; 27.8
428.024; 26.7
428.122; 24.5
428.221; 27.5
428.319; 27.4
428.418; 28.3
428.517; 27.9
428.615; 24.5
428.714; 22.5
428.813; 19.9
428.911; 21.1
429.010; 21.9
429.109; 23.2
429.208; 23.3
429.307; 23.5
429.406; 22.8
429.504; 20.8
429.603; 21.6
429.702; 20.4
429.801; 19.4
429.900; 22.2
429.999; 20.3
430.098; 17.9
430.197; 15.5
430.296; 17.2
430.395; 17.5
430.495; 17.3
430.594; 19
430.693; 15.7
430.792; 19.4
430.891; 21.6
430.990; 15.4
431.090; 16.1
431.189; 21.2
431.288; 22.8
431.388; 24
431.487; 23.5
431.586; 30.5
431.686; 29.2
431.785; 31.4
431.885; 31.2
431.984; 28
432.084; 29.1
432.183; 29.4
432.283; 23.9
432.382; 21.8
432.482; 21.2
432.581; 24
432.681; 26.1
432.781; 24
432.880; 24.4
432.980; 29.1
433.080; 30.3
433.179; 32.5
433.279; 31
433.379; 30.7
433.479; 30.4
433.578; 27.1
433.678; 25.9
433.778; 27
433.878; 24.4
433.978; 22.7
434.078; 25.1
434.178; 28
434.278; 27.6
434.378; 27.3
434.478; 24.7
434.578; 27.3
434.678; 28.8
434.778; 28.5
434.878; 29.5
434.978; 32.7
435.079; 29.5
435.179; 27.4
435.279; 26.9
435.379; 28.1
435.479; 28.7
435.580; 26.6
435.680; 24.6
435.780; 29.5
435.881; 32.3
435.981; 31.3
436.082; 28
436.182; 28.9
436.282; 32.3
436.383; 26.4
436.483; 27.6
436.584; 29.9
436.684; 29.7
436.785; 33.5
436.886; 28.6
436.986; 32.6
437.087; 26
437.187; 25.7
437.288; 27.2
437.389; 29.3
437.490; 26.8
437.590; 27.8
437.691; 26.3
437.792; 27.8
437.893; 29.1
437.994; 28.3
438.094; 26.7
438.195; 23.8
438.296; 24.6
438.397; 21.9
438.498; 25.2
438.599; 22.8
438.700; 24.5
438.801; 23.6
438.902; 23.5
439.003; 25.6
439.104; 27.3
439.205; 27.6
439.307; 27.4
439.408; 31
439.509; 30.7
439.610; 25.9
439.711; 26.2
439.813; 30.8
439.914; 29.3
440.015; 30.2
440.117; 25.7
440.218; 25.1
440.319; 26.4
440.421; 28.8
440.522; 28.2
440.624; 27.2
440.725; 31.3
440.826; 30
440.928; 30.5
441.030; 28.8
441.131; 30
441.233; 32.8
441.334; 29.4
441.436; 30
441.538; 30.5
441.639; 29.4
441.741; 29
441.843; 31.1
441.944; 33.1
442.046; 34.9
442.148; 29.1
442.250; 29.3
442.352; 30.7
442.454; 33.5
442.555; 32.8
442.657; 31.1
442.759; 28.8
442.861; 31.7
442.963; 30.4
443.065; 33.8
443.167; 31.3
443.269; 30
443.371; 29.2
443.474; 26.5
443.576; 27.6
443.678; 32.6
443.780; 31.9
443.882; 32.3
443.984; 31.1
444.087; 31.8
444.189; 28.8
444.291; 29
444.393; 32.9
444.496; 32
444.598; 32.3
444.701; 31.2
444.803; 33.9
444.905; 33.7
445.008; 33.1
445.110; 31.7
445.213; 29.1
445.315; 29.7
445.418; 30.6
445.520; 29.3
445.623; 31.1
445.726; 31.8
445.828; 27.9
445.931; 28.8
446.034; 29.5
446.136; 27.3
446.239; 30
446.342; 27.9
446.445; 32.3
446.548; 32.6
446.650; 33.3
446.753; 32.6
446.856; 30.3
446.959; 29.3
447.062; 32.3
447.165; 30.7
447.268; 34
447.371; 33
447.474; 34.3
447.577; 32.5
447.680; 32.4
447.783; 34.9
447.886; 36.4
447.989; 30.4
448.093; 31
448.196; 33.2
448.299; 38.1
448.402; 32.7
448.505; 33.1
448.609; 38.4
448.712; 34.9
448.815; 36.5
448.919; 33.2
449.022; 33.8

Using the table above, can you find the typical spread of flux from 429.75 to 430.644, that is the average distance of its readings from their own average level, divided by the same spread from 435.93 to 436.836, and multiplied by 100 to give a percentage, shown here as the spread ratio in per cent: 87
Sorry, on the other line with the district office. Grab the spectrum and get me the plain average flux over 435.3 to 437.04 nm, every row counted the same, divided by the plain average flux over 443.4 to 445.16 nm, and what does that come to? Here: 0.94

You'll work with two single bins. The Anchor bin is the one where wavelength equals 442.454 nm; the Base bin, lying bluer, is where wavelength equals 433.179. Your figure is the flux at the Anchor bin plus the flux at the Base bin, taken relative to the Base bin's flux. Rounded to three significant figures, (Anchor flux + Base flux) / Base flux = 2.03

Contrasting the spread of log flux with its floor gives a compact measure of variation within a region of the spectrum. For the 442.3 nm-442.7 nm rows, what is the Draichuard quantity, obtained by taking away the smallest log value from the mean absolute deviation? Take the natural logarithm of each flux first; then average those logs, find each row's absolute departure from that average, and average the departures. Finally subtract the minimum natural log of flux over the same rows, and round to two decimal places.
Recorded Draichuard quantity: -3.39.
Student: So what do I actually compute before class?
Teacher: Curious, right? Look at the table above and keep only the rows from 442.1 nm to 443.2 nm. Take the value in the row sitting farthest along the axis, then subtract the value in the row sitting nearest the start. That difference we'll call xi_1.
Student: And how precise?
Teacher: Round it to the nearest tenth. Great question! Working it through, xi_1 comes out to 2.2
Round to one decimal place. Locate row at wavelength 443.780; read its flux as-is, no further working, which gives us 31.9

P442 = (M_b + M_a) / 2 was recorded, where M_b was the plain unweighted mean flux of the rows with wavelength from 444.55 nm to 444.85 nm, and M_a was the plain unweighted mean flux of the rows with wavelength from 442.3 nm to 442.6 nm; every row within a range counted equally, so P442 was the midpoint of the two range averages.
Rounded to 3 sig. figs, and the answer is 32.4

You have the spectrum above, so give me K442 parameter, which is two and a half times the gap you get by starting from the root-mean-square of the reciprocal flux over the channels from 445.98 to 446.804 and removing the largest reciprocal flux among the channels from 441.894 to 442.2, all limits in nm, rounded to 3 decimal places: -0.004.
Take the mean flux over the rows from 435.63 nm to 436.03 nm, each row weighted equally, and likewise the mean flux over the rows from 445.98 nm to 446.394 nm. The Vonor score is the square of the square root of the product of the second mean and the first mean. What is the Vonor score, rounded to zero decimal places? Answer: 844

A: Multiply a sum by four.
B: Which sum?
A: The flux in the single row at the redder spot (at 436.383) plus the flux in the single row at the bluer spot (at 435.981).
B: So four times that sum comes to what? 231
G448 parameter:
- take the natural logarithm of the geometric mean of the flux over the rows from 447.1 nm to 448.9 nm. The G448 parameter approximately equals 3.52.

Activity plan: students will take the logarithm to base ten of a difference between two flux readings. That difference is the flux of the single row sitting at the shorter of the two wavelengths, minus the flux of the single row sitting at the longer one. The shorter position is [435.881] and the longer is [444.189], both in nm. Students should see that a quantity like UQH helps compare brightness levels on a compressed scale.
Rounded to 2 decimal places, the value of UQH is 0.54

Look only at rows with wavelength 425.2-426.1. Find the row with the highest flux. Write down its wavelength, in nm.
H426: 425.763 nm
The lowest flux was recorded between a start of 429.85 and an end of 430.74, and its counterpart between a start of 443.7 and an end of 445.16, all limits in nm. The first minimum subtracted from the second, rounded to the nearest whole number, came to 13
